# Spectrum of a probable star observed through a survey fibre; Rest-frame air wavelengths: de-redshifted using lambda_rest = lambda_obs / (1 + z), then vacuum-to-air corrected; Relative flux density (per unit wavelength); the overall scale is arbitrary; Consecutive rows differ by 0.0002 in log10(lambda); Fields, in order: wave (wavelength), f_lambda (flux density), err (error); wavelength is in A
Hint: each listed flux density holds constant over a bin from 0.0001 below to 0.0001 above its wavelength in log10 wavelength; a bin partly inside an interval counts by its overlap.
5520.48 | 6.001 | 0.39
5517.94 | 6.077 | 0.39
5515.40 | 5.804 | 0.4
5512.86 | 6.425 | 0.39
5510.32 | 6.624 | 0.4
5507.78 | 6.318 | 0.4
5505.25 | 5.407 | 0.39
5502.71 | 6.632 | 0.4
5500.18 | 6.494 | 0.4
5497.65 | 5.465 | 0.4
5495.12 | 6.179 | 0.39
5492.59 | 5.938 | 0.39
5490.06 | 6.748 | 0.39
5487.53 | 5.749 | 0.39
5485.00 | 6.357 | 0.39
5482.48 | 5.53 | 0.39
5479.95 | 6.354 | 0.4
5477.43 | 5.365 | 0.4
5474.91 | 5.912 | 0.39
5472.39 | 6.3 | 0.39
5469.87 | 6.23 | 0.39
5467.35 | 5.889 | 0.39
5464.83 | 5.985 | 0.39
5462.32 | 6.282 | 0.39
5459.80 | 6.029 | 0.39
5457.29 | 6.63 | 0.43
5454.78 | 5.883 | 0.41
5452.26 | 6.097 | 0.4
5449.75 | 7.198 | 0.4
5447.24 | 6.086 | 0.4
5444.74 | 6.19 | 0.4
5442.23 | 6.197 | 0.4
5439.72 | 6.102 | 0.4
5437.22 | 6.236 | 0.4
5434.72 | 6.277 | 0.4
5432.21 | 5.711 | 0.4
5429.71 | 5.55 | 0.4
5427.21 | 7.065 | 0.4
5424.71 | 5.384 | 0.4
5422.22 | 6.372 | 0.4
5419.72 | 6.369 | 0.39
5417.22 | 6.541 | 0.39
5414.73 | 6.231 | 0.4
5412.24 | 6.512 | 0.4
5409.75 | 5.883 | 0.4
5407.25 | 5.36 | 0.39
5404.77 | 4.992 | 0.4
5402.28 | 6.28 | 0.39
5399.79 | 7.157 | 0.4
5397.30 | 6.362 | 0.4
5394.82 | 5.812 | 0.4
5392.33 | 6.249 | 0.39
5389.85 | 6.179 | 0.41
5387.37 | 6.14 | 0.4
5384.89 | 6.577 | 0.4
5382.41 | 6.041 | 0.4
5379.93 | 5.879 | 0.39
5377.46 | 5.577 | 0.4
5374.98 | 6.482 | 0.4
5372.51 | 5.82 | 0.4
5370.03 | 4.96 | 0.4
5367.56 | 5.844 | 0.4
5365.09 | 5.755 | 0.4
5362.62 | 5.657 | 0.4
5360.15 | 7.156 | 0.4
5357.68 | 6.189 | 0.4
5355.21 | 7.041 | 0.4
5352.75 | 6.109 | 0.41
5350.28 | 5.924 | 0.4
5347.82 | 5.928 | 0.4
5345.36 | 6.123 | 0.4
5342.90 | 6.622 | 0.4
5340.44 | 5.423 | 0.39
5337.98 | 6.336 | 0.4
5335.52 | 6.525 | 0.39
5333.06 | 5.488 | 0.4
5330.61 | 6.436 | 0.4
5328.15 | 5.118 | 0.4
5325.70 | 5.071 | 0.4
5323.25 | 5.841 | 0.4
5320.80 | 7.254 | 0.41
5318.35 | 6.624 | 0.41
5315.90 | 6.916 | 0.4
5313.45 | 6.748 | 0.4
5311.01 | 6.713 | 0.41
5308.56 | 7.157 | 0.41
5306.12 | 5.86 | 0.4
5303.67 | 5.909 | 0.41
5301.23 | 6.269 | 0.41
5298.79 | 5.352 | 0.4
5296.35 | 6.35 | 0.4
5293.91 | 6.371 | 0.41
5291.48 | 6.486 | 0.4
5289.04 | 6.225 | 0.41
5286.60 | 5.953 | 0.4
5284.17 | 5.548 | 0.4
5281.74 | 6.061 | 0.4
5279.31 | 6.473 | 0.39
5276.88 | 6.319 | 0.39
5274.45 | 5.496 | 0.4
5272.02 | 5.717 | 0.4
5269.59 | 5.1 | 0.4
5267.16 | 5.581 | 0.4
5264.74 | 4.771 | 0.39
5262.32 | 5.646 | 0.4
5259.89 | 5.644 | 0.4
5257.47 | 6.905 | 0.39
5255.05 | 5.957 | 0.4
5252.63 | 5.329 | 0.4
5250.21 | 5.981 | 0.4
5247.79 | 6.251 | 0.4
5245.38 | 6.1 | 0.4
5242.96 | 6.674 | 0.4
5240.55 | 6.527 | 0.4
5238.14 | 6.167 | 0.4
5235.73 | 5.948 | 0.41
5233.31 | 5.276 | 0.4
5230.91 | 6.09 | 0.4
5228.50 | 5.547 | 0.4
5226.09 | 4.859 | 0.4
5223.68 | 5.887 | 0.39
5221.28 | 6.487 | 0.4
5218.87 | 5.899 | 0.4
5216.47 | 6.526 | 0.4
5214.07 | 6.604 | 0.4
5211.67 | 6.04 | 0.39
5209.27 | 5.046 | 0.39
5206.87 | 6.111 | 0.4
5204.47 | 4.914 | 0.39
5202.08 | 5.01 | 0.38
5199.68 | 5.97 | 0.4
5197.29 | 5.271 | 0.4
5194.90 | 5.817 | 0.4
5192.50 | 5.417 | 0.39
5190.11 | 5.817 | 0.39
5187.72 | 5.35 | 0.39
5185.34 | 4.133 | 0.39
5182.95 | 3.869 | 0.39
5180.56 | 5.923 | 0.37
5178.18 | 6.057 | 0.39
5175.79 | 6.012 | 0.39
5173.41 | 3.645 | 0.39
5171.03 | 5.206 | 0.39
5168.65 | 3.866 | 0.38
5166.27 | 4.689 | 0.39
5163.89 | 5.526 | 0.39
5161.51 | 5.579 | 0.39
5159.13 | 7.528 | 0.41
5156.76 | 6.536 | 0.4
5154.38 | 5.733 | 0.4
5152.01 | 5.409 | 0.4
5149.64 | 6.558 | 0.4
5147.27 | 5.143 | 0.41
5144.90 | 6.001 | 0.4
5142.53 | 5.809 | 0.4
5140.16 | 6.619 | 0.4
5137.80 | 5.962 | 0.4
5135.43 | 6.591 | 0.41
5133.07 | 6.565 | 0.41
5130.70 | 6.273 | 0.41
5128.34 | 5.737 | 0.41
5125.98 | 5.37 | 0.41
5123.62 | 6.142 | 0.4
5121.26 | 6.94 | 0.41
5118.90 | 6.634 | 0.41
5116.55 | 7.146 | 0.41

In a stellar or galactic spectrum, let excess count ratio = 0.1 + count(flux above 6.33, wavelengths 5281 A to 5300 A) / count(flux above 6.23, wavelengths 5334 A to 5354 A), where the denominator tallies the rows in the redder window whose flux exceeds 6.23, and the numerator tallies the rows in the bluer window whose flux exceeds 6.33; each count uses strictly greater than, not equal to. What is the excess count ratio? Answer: 1.1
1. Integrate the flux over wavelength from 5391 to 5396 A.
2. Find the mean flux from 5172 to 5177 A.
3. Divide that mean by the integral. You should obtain 0.161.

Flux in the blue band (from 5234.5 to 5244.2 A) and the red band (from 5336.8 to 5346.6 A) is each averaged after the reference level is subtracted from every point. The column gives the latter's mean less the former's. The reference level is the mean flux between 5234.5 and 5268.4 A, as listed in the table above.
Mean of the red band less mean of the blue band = -0.20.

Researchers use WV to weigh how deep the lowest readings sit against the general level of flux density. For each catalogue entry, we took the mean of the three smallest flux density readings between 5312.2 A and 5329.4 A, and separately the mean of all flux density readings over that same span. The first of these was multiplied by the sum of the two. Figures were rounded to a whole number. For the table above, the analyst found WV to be 62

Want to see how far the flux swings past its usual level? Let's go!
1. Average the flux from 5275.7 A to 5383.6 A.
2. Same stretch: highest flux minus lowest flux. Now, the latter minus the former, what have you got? -3.8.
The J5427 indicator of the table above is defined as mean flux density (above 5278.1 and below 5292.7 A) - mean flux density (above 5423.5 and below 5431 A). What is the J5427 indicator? 0.1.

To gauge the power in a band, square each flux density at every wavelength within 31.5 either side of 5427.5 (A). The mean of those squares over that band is 38.5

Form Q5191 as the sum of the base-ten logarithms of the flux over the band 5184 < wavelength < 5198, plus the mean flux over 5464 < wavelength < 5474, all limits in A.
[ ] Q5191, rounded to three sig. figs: 10.4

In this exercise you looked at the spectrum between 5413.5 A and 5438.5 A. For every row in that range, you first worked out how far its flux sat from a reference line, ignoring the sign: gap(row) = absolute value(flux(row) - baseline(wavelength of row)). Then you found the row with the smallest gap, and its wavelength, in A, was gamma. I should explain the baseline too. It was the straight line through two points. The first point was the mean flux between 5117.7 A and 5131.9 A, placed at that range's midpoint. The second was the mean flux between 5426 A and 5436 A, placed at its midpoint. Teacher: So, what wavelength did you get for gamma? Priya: 5414.73 A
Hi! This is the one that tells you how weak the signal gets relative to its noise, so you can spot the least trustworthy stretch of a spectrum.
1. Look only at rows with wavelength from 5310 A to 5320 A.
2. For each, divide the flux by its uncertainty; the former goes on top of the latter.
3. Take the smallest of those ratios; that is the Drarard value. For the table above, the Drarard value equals 16.2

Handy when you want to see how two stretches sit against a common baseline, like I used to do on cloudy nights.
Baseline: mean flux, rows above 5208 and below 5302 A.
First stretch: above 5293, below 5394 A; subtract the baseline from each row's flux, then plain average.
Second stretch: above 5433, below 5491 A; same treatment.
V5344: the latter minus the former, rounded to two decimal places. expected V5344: 0.01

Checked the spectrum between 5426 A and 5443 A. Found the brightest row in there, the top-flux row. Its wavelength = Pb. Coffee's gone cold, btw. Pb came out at 5427.21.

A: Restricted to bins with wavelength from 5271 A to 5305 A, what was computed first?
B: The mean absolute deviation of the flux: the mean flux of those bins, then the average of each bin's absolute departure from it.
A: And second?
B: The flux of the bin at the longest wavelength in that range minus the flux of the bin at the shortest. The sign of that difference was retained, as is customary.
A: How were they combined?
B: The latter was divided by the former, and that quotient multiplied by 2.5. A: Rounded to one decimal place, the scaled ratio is 1.5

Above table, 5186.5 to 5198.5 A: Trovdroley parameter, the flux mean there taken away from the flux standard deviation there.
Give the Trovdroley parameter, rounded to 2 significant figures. -5.3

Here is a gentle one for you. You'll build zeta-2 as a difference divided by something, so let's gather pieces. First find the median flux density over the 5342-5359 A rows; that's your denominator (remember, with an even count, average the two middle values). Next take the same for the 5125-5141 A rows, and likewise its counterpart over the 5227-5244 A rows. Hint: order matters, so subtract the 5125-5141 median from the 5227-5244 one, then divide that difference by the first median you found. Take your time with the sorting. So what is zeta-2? -0.030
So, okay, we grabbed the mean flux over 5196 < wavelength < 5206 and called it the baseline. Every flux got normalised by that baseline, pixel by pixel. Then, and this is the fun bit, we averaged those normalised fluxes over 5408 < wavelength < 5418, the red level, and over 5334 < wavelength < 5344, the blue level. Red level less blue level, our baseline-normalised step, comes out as 0.01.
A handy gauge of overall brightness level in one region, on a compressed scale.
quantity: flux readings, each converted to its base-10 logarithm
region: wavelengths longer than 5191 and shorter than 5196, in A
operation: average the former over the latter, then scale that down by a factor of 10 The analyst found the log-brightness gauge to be 0.0749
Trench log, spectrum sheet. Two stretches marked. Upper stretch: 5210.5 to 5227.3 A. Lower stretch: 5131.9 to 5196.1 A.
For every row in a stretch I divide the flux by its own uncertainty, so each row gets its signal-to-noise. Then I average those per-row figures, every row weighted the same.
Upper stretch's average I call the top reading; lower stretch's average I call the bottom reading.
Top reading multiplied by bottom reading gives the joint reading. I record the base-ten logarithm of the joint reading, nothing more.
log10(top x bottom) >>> 2.33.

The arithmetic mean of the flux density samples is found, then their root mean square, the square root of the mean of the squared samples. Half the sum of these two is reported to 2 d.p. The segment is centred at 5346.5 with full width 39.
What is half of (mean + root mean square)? 6.13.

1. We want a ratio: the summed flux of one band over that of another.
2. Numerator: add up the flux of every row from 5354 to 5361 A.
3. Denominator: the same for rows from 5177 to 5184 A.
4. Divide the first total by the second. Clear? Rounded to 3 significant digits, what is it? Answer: 1.29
